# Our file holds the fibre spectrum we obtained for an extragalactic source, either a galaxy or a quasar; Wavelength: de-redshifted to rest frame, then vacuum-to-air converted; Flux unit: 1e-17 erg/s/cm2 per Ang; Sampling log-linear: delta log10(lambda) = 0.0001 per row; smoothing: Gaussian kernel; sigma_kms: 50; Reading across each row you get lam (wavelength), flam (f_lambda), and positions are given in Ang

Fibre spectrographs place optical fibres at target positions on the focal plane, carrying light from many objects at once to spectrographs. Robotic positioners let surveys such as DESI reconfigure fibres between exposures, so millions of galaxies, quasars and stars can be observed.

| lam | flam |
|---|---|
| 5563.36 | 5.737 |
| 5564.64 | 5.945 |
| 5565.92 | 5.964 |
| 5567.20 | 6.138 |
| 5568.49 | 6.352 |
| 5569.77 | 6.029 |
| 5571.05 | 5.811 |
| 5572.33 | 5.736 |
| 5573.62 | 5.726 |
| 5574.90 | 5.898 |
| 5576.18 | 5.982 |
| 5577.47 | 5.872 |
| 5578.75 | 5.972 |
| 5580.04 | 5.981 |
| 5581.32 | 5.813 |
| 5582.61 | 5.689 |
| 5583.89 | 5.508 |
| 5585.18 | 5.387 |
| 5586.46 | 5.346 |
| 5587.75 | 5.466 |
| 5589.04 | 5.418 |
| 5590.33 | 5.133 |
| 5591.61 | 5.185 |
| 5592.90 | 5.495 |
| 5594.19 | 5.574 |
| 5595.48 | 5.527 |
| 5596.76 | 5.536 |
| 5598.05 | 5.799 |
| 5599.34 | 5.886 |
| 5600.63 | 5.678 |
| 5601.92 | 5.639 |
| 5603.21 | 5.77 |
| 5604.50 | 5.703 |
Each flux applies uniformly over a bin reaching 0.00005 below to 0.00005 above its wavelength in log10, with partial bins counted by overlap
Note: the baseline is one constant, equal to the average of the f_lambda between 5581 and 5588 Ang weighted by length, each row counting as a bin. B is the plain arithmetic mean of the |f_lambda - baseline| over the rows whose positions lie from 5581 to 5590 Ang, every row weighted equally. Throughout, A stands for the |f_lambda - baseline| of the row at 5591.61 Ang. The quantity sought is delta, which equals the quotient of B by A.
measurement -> 0.4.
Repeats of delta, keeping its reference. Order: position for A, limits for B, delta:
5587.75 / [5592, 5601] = 2.1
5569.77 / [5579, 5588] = 0.4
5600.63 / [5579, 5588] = 1.2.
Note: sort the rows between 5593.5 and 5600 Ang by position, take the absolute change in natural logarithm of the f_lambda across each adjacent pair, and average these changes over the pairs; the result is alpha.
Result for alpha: 0.018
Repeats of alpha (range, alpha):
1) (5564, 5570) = 0.030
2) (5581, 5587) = 0.021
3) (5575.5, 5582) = 0.016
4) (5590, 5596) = 0.023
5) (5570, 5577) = 0.015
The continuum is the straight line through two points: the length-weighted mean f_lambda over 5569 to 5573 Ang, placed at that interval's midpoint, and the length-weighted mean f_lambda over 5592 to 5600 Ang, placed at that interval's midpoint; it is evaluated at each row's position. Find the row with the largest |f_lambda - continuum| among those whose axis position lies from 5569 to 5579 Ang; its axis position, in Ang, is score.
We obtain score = 5578.75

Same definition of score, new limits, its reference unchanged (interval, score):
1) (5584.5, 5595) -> 5590.33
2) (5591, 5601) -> 5591.61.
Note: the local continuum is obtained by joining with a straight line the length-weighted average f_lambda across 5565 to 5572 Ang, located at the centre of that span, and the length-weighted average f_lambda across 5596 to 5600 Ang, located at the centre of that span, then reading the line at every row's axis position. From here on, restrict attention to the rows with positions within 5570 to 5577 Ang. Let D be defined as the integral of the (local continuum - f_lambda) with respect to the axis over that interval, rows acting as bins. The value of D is 1.0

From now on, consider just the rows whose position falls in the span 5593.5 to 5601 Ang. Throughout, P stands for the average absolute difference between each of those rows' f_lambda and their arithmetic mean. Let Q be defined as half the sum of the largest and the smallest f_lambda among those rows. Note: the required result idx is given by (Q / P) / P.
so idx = 390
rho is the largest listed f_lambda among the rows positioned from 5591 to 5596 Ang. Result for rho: 5.574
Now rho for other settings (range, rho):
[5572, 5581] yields 5.982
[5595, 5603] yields 5.886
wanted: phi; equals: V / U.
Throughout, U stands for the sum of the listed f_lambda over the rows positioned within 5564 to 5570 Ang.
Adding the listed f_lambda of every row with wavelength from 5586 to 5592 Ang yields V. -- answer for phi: 0.87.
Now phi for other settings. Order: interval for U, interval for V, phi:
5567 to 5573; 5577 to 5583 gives 0.98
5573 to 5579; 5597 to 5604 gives 0.98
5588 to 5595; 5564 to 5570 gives 1.14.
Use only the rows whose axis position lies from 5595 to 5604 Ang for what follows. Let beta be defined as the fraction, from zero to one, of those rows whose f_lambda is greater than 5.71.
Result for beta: 0.4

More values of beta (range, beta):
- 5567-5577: 1.0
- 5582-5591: 0.0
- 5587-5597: 0.0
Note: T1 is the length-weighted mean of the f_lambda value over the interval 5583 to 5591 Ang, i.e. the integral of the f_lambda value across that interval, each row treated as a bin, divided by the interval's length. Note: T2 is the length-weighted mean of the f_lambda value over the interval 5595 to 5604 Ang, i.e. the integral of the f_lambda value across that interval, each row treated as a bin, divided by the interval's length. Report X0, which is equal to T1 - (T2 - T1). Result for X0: 5.1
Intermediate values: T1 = 5.39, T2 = 5.70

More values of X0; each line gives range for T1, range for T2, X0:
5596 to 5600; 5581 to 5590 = 6.0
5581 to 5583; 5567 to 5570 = 5.3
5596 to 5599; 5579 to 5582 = 5.5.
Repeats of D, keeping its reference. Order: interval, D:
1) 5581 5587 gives 2.1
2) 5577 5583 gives 0.3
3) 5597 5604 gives -0.2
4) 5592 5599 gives 1.3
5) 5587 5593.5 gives 3.1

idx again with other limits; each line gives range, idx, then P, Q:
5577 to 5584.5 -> 301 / 0.14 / 5.7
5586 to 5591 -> 491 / 0.10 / 5.3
